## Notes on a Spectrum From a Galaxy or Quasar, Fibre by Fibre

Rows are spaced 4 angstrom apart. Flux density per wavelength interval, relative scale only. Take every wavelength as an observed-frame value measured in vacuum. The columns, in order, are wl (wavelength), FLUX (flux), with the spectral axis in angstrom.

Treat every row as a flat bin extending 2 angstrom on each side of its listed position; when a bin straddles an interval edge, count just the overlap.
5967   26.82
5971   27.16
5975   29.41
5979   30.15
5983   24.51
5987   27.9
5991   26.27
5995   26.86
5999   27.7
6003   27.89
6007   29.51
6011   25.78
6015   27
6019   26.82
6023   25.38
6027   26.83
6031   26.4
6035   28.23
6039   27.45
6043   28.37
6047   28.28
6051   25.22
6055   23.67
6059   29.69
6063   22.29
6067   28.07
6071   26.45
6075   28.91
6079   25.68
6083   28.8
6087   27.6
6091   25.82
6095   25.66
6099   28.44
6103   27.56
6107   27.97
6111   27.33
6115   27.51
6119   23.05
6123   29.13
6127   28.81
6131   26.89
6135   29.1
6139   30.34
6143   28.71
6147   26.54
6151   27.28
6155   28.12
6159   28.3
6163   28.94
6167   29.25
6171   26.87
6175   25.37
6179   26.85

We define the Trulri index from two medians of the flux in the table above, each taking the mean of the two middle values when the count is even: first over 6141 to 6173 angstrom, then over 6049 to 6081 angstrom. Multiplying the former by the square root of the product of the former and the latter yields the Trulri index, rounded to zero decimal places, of 765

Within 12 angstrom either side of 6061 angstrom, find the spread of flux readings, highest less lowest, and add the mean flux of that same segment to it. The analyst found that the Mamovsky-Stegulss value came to 33.3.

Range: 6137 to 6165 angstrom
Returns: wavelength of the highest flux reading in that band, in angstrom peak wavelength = 6139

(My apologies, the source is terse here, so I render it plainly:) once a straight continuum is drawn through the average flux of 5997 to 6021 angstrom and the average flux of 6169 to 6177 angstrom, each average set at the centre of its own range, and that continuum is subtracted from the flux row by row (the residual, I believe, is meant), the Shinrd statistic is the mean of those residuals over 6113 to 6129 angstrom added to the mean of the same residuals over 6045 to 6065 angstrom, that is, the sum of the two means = -0.7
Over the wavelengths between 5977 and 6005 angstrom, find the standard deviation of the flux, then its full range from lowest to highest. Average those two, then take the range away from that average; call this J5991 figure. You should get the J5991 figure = -2.0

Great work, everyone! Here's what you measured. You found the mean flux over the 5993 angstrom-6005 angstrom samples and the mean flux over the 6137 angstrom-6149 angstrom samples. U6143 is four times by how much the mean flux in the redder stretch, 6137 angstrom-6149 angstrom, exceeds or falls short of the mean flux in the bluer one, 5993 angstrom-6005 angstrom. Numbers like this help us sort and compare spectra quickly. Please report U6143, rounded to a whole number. 4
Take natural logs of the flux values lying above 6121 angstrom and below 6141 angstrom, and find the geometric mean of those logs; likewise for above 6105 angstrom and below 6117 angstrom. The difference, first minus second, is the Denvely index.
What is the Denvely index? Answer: 0.04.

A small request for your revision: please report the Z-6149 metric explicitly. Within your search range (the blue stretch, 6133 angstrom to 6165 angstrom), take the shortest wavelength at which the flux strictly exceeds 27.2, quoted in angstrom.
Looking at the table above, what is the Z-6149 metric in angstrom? 6135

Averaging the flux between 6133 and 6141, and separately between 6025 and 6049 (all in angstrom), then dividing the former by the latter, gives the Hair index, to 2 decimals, 1.08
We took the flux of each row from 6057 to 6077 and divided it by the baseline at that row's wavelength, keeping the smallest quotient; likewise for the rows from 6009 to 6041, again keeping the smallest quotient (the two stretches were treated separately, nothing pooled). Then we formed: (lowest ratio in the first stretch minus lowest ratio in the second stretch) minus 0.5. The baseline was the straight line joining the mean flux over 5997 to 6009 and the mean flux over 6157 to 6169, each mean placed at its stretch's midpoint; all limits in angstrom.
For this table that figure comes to -0.61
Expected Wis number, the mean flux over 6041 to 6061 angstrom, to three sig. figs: 27.0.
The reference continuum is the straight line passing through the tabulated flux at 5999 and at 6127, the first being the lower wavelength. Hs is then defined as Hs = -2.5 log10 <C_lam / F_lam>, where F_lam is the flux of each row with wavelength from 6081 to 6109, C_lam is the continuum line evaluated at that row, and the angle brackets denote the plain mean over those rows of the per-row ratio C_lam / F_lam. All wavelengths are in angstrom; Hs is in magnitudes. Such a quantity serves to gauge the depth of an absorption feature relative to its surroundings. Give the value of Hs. -0.046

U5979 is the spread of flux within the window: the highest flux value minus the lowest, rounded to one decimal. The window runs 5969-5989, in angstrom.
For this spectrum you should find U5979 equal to 5.6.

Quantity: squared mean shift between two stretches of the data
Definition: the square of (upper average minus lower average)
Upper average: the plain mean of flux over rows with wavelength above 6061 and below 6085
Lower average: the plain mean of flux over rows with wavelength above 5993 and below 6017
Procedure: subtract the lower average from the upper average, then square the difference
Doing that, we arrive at 0.57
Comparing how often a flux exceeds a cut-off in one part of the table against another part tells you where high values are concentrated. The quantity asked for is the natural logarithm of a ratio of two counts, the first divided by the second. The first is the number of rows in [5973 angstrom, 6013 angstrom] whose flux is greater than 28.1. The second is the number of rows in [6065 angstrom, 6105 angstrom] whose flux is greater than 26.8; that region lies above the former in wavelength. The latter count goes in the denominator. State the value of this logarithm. -0.69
